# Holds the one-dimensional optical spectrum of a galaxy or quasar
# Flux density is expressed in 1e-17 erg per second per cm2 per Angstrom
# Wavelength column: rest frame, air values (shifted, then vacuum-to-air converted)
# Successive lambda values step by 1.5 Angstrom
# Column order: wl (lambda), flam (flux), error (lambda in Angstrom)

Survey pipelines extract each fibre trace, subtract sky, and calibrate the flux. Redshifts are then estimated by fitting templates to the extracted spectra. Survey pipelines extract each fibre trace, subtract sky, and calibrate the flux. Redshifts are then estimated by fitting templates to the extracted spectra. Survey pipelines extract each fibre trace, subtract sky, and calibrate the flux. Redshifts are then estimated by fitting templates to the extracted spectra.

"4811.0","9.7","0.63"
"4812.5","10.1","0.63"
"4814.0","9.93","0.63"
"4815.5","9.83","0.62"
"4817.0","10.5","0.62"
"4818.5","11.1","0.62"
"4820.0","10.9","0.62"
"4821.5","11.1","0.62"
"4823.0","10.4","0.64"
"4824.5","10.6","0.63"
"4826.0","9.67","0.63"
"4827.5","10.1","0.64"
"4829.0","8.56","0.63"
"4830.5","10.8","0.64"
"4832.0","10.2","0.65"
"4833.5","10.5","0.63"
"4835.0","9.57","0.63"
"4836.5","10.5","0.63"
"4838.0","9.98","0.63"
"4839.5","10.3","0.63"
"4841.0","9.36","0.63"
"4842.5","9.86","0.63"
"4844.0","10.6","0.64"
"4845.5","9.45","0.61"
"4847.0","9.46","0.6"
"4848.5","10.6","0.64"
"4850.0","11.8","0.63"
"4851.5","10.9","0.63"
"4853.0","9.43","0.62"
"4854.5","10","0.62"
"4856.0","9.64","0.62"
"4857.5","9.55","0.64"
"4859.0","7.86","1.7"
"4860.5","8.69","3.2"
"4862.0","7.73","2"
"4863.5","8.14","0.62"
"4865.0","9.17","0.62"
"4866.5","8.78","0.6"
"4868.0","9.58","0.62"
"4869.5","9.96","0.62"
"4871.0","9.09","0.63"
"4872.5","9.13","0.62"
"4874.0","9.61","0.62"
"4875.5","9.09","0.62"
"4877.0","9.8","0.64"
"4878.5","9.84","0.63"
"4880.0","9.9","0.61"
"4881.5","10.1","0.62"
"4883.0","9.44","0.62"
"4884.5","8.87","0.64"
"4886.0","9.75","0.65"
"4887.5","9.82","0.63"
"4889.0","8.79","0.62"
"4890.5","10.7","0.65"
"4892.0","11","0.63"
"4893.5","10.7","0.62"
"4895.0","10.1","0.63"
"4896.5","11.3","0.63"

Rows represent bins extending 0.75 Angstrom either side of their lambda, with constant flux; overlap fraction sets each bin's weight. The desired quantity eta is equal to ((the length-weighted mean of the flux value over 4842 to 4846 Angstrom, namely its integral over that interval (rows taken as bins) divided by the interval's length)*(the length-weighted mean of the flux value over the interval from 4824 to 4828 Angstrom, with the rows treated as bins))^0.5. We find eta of 10.1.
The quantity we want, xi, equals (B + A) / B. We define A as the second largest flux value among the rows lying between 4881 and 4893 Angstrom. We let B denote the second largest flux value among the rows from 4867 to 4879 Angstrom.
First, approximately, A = 10.7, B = 9.84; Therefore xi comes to 2.09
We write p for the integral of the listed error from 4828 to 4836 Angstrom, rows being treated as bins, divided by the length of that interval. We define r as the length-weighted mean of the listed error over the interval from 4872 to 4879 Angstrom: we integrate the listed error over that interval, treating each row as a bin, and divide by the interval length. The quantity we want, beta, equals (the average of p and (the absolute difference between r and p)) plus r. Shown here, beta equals 0.95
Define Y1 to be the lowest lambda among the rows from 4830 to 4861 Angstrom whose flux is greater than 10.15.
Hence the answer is 4830.5 Angstrom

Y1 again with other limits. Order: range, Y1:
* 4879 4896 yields 4890.5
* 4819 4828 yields 4820.0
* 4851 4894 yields 4851.5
